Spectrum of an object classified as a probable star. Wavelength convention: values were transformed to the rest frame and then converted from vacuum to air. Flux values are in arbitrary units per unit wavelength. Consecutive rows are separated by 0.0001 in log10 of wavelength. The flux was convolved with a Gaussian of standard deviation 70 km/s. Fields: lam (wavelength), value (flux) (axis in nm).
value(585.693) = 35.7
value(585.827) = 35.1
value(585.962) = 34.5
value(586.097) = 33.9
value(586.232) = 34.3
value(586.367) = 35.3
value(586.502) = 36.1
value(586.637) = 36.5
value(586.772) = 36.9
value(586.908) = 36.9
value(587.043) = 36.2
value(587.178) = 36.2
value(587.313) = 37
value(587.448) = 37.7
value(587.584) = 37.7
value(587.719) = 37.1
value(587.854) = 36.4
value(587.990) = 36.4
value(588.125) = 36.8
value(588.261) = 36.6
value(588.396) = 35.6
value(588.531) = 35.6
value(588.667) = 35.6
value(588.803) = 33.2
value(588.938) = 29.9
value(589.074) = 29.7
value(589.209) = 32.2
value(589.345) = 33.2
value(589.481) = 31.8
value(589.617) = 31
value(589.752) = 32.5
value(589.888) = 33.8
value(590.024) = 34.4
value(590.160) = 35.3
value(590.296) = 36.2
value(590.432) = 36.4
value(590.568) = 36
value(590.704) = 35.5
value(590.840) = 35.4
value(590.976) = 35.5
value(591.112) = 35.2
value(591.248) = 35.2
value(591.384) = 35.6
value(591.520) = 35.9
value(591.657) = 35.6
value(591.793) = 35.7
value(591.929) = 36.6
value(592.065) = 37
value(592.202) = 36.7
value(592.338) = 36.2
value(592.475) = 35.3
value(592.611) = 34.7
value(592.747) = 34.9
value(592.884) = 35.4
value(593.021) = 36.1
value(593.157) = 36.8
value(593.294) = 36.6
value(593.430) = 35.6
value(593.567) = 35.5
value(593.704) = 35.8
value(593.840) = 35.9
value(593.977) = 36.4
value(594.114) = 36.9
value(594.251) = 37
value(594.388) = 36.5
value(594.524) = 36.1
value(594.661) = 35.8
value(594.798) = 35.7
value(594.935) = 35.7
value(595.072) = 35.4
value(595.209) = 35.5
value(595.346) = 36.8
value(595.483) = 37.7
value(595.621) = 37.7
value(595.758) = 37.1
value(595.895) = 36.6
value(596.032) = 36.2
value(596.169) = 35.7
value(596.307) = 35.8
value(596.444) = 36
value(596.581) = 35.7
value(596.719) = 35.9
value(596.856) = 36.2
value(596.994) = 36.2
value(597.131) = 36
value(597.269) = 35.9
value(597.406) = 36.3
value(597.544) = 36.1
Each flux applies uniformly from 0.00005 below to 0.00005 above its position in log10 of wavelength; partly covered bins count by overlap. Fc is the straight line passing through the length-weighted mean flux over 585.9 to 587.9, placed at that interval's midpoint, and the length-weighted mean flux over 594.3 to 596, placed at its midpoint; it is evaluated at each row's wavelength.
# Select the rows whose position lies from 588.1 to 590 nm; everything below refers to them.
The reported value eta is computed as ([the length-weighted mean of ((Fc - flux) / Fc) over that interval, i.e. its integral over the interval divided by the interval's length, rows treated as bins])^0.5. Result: 0.28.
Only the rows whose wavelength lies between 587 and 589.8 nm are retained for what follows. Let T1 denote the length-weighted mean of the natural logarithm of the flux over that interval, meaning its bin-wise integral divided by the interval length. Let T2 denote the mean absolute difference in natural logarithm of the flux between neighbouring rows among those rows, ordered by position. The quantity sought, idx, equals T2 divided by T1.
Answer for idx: 0.0075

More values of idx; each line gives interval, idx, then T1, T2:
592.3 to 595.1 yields 0.0031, 3.58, 0.011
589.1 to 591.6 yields 0.0053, 3.54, 0.019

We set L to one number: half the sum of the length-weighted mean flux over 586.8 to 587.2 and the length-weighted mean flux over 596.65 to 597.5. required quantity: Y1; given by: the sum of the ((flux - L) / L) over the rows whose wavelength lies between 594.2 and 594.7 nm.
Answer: 0.01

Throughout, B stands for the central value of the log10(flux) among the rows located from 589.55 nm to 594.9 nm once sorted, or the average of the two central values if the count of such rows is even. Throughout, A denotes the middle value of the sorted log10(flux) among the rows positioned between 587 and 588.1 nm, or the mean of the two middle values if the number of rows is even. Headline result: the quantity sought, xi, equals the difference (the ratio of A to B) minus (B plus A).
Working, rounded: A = 1.56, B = 1.55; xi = -2.11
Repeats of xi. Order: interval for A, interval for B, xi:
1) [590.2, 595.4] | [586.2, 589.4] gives -2.12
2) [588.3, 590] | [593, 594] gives -2.10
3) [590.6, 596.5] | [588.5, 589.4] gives -2.05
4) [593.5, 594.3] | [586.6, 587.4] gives -2.13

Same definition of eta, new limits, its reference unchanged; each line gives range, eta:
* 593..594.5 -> 0.05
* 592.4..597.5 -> 0.09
